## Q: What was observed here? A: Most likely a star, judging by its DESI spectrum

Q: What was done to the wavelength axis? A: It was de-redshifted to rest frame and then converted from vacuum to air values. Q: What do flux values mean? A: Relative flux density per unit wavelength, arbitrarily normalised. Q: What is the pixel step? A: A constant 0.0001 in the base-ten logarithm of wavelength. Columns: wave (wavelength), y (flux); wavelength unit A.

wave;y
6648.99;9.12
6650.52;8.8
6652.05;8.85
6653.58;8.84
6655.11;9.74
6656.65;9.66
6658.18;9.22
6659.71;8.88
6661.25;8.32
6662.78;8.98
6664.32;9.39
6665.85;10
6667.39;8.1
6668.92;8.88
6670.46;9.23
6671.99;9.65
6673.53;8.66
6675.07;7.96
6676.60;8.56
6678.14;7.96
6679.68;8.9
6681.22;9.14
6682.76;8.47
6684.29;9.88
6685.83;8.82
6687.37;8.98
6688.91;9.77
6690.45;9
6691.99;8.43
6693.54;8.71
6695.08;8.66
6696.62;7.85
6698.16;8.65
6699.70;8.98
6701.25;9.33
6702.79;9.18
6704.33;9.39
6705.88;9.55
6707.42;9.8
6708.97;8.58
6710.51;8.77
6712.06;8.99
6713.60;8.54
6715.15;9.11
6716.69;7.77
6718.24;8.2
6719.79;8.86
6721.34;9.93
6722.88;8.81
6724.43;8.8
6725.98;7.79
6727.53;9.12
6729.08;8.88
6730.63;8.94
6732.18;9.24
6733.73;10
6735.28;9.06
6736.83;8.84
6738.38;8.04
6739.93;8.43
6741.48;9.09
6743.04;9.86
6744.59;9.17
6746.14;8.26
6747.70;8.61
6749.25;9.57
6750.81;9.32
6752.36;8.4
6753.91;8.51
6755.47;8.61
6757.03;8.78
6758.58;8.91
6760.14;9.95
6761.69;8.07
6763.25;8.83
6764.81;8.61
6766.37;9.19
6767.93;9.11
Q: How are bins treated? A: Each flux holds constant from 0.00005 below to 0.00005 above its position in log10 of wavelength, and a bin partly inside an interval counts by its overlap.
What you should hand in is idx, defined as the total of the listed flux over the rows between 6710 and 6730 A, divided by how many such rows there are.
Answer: 8.7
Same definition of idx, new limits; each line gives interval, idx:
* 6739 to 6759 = 8.9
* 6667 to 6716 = 8.9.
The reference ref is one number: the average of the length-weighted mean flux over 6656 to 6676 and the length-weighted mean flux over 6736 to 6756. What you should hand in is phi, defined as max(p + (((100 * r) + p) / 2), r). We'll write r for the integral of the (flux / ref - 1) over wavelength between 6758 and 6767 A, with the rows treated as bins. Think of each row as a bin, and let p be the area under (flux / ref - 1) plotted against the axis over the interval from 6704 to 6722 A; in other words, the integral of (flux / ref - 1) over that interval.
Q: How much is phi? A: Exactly 0.8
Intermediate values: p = 0.06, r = 0.01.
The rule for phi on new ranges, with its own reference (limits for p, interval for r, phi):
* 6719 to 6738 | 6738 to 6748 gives -0.1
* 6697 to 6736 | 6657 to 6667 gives 11.9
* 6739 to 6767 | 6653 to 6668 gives 18.3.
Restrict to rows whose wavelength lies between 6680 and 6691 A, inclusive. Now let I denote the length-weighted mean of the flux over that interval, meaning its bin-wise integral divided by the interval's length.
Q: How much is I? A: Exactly 9.1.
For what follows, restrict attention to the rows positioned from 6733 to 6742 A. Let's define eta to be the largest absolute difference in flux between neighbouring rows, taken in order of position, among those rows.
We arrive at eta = 0.9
